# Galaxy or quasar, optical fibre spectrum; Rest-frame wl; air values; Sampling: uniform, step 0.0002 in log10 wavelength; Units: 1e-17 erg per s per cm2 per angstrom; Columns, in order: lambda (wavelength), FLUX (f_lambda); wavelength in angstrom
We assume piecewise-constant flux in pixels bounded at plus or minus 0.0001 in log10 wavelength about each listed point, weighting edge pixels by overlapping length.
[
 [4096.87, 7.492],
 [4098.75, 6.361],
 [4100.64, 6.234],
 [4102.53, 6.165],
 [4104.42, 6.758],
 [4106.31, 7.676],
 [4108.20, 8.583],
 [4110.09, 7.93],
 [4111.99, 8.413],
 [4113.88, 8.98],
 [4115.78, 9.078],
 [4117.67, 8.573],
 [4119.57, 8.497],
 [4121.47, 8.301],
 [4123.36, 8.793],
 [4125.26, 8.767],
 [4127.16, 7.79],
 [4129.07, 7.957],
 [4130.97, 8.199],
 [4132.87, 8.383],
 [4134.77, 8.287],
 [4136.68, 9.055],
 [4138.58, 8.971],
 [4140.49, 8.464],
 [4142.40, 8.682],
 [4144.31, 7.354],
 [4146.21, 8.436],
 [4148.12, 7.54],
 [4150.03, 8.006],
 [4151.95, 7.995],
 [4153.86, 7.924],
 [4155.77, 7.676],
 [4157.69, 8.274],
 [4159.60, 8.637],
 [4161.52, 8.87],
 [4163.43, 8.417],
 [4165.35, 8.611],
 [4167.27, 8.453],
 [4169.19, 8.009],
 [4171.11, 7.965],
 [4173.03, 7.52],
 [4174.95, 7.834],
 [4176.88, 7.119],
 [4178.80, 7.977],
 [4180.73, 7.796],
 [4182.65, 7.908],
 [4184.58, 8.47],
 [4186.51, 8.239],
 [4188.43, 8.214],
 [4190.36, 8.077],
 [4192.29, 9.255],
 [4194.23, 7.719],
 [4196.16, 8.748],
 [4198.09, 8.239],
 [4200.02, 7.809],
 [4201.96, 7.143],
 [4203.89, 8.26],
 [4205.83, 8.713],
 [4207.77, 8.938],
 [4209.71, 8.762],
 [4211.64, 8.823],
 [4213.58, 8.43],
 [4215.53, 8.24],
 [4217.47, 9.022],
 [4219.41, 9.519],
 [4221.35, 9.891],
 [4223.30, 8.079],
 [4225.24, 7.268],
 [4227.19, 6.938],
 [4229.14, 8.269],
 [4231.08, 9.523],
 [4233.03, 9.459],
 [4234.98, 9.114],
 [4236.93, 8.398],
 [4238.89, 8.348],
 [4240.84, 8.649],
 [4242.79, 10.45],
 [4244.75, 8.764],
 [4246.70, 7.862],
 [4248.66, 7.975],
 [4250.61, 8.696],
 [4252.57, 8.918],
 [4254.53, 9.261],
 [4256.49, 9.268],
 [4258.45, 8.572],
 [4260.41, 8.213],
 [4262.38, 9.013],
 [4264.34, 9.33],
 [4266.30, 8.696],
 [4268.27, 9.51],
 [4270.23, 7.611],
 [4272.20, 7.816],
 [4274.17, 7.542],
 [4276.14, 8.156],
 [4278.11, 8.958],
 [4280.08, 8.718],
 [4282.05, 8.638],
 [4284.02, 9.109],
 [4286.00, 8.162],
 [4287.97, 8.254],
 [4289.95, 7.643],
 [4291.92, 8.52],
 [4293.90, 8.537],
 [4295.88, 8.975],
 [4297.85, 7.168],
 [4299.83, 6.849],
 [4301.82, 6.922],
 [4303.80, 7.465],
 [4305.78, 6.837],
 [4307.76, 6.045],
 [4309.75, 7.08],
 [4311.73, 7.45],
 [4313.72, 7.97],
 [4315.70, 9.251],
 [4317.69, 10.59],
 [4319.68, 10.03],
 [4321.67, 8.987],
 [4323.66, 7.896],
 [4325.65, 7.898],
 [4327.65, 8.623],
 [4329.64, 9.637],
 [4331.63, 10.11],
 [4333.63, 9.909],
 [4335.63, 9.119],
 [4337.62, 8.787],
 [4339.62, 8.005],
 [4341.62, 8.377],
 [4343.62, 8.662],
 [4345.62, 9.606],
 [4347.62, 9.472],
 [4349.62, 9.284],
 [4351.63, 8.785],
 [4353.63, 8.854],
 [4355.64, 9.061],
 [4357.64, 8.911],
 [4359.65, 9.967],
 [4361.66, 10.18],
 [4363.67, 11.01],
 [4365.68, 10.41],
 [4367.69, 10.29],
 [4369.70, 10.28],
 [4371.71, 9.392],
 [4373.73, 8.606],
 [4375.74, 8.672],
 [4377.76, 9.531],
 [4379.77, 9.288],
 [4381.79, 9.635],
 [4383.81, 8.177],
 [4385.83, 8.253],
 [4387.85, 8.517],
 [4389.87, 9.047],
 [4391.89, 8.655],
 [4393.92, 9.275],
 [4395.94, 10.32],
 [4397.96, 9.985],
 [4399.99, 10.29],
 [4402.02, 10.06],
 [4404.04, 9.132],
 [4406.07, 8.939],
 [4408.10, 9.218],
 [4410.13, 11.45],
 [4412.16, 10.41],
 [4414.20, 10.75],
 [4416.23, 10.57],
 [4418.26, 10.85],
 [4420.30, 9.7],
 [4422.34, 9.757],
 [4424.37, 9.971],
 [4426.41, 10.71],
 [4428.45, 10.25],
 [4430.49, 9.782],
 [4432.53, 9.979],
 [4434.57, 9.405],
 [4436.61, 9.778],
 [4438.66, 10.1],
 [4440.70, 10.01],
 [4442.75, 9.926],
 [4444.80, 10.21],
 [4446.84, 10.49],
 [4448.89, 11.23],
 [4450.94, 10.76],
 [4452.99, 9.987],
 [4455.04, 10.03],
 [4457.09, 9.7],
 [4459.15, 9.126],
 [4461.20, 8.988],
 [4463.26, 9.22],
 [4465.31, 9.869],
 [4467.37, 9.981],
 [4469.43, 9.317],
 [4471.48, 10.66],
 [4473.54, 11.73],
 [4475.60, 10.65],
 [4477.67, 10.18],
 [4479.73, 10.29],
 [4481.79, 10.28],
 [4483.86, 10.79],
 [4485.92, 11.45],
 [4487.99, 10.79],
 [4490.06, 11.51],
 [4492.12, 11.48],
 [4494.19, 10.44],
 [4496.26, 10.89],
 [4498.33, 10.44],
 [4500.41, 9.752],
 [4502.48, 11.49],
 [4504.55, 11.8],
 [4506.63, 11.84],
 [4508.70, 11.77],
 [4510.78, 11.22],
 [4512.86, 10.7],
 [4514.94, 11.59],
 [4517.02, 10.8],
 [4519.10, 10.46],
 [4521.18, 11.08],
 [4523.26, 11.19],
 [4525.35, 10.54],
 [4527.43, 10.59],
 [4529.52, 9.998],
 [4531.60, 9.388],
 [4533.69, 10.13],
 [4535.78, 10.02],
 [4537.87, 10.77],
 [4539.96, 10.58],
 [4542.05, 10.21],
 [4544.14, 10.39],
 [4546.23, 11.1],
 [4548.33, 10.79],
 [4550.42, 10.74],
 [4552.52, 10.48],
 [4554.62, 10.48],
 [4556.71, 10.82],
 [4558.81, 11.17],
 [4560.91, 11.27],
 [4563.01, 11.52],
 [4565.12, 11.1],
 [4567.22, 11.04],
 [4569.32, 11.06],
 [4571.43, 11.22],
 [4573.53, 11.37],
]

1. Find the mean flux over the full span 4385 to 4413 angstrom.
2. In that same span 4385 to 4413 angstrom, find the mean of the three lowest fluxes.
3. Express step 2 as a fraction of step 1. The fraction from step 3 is 0.89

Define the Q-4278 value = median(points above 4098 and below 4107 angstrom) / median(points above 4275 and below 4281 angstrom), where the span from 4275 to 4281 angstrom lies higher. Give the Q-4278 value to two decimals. 0.73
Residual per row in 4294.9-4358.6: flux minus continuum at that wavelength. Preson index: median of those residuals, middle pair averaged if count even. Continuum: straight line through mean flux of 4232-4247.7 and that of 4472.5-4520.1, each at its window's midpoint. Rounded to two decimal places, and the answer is -0.96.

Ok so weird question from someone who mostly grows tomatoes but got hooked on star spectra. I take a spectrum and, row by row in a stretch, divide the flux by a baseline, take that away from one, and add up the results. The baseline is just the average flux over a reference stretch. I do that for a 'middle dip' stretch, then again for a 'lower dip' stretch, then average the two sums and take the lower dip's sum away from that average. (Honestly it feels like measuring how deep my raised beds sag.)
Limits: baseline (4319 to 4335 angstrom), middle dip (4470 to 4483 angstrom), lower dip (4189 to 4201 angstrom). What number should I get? -0.8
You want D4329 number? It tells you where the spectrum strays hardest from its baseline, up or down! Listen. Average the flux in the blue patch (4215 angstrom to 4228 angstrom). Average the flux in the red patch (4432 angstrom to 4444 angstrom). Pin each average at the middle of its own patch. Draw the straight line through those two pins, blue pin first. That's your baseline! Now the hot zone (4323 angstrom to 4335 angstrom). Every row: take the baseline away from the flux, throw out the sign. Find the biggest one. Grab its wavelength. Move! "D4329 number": 4325.65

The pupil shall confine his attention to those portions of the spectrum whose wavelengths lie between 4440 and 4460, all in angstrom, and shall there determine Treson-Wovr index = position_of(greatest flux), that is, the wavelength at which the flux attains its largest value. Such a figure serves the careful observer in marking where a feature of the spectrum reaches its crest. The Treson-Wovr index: 4448.89 angstrom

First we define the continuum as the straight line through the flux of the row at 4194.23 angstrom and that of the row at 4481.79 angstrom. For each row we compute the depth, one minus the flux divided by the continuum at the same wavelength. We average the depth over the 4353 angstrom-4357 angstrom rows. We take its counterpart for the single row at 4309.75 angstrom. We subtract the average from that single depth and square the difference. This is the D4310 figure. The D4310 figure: 0.029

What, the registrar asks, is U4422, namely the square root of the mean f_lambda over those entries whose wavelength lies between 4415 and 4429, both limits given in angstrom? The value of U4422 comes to 3.20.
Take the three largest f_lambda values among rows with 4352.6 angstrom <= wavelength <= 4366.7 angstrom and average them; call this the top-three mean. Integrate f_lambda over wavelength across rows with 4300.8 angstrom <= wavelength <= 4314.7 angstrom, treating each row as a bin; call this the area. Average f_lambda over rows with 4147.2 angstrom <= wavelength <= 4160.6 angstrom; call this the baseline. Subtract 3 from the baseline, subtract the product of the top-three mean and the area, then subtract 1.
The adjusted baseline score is -1036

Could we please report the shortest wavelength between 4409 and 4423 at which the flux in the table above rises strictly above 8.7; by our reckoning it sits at 4410.13 angstrom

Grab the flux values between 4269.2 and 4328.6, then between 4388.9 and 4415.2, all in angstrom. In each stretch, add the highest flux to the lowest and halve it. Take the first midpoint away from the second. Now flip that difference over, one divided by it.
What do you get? 0.58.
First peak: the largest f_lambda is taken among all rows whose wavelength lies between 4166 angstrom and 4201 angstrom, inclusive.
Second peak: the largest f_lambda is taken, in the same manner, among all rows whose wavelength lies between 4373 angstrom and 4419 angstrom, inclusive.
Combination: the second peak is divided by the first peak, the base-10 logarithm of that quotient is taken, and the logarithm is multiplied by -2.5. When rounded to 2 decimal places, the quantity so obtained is -0.23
